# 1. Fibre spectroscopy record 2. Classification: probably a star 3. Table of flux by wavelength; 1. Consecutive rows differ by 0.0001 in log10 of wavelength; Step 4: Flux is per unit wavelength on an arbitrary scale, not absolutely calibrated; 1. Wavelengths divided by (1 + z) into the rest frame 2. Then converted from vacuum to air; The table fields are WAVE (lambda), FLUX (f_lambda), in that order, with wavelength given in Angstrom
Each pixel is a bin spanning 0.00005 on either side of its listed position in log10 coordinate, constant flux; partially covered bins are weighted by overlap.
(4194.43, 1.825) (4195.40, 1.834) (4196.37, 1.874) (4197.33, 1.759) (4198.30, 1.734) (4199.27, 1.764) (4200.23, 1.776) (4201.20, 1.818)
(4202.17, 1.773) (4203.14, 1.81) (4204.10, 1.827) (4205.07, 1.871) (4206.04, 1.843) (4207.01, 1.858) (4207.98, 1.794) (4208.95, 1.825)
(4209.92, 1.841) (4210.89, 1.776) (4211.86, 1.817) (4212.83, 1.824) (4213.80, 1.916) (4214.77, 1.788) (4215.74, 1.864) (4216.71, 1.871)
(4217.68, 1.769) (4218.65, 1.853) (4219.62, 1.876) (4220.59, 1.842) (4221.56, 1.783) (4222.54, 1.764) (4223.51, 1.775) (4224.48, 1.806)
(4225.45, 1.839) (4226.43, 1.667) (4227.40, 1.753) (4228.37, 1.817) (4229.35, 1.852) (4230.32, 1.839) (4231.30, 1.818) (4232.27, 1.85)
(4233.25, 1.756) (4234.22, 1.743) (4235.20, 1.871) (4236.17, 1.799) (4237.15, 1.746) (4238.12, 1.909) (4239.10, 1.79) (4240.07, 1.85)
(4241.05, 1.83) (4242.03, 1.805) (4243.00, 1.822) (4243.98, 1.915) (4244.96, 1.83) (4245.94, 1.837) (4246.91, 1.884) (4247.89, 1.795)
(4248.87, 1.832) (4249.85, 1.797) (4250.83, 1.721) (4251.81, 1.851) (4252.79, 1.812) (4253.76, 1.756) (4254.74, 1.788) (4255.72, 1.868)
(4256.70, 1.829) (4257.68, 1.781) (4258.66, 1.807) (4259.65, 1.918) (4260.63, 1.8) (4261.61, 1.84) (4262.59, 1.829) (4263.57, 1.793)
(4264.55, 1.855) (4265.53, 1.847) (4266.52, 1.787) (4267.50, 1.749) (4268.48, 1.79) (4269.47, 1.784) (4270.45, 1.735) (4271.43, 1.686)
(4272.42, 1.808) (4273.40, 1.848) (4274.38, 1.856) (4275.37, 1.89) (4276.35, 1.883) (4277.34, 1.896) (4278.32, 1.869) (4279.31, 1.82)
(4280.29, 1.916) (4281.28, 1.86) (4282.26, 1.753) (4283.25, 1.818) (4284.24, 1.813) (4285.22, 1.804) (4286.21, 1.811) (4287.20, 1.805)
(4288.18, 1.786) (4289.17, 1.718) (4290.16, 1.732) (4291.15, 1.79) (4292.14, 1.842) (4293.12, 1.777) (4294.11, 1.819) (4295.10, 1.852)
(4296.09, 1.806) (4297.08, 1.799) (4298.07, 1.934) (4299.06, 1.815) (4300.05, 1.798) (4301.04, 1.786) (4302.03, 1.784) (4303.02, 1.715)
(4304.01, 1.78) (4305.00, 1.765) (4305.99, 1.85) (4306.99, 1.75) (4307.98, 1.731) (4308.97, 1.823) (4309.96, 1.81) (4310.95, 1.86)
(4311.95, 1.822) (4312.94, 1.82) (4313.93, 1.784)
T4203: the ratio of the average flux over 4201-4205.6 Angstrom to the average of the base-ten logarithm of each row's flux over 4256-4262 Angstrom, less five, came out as 1.94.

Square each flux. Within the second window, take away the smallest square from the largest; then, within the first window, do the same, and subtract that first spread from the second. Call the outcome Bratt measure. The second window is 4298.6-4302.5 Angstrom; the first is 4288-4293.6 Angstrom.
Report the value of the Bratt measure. -0.33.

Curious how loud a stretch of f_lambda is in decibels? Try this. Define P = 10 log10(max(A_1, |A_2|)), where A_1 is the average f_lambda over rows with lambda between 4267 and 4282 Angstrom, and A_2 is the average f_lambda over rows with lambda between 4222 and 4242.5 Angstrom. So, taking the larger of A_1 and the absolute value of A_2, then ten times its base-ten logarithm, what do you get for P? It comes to 2.615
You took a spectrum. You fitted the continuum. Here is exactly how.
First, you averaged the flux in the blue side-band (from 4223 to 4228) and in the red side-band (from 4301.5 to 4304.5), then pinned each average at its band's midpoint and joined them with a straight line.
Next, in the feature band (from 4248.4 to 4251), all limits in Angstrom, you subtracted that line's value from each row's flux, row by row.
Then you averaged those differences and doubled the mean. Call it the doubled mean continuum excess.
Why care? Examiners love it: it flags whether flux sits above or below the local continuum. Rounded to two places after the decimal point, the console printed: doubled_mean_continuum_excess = 0.04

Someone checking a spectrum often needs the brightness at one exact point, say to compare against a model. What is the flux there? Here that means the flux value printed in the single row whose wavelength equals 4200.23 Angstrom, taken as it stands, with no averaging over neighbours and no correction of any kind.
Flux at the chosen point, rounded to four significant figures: 1.776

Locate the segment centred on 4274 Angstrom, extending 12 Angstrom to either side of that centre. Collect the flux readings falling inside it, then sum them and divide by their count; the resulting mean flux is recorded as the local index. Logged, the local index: 1.82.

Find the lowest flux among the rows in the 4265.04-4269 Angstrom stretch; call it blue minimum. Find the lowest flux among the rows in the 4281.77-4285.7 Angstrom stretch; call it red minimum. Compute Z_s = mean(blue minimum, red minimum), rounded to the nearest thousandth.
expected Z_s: 1.751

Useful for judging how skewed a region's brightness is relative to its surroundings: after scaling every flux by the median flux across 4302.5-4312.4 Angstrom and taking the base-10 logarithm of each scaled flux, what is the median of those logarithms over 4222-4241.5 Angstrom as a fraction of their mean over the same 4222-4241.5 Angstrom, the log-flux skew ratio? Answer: 2.1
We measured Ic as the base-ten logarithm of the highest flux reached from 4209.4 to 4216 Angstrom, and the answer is 0.282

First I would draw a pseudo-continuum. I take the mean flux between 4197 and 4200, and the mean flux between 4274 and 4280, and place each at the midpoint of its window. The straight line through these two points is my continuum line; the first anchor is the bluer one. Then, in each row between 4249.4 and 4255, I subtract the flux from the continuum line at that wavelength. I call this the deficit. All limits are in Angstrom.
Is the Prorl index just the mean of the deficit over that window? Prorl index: 0.05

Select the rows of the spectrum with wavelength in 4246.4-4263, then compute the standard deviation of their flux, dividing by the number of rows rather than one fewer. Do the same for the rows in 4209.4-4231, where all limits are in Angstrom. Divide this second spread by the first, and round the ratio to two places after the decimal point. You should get 1.14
